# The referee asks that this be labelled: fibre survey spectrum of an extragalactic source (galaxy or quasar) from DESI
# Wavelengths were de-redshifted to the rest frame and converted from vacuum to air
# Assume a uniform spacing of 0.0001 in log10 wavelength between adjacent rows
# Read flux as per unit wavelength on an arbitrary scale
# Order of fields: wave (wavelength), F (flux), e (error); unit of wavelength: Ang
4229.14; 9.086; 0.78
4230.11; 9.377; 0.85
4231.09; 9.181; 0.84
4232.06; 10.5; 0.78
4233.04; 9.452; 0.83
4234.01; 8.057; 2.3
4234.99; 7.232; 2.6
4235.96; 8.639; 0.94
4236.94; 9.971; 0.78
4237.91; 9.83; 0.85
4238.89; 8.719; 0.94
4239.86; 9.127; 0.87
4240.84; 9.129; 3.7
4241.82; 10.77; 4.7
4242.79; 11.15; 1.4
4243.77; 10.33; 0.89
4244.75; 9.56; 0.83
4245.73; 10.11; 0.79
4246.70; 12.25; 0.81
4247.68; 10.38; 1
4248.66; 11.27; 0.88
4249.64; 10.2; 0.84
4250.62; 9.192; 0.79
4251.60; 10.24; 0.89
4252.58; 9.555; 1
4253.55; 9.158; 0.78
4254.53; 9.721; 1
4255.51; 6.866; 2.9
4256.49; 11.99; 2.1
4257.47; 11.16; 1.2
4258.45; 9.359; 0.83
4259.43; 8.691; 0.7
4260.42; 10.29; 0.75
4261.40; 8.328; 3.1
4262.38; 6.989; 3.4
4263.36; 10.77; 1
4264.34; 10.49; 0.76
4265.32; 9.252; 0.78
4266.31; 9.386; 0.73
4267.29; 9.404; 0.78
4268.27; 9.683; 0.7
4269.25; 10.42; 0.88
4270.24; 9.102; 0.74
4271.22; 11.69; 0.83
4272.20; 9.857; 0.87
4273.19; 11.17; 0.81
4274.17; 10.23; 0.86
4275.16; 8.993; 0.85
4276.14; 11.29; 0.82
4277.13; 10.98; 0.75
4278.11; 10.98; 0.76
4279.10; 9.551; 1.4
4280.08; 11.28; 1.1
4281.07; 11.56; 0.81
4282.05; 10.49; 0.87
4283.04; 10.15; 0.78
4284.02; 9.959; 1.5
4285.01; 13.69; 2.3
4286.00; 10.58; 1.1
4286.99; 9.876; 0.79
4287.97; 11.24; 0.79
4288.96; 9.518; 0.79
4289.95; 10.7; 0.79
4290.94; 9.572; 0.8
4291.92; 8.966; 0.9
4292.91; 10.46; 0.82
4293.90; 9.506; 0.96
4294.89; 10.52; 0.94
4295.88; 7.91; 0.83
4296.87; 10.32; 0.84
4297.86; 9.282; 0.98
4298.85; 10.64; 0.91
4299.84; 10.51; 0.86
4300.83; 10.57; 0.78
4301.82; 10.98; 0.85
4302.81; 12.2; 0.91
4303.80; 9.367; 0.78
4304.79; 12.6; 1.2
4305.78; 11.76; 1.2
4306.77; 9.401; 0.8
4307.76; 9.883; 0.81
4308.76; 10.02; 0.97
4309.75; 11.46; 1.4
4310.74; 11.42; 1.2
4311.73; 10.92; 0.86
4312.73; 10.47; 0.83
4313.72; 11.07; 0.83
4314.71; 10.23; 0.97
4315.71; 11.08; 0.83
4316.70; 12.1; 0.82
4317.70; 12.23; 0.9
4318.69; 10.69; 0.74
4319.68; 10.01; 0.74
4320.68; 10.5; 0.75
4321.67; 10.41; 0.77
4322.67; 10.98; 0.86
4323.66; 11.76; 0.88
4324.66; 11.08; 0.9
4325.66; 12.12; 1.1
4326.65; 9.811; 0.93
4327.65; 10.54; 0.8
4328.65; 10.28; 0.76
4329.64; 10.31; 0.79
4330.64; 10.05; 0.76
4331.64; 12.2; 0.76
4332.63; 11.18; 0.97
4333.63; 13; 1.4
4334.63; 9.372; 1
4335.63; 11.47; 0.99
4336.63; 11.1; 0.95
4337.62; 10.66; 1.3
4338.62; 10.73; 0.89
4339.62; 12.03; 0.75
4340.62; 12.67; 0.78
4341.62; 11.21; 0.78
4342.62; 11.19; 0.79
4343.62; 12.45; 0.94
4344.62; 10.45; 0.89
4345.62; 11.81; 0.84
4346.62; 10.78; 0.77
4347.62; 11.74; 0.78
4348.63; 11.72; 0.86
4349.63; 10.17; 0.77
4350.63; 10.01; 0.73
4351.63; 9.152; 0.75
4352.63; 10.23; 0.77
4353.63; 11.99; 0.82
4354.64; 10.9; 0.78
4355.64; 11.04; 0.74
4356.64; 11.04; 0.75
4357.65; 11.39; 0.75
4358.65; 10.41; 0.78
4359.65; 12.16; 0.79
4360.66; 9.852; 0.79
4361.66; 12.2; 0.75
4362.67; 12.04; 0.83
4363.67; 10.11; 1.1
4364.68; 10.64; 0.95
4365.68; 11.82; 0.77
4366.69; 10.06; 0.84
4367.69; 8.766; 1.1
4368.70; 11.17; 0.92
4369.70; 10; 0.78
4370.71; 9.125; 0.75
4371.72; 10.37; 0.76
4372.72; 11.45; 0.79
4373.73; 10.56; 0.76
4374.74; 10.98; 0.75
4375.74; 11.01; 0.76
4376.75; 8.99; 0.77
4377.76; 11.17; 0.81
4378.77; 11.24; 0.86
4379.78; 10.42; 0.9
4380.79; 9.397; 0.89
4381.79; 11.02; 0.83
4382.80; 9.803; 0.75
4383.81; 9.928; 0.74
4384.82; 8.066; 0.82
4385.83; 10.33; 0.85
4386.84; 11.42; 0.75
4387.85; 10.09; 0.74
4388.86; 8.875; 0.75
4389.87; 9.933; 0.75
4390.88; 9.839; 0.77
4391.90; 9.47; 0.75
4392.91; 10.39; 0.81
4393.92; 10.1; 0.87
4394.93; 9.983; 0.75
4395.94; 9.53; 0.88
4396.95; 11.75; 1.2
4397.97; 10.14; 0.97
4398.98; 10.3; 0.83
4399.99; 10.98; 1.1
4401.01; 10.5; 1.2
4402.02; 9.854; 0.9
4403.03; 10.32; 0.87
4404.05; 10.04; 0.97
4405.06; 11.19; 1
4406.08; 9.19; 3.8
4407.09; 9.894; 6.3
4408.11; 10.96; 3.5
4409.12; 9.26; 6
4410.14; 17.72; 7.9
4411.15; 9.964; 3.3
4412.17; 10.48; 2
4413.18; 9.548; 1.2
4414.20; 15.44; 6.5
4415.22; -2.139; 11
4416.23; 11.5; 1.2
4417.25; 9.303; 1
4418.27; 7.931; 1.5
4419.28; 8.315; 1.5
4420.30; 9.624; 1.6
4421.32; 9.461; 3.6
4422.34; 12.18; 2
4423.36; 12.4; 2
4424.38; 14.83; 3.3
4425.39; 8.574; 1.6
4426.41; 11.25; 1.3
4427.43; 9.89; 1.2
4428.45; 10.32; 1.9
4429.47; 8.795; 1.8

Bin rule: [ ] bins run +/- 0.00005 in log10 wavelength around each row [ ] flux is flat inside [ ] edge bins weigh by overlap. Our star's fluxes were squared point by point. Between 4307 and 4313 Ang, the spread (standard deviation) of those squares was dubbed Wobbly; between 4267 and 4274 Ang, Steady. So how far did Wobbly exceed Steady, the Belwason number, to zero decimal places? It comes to -5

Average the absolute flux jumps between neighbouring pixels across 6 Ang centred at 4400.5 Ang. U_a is 0.5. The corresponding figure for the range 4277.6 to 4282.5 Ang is 1.1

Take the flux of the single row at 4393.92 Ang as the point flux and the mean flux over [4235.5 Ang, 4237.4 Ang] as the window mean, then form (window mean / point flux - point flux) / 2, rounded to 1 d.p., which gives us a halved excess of -4.6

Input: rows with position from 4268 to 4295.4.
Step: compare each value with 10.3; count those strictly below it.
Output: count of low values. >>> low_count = 13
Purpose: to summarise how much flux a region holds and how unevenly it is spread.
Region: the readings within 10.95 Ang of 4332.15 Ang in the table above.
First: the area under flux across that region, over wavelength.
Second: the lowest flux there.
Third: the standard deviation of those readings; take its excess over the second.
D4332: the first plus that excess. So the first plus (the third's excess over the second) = 235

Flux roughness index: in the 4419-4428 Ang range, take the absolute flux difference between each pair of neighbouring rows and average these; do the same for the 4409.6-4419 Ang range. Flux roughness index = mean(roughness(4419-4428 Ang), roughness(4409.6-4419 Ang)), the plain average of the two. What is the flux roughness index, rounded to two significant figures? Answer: 4.2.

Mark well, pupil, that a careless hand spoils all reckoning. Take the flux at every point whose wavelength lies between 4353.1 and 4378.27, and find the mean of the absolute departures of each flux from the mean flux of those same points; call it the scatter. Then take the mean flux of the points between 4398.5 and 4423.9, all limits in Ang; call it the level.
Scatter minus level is -9.40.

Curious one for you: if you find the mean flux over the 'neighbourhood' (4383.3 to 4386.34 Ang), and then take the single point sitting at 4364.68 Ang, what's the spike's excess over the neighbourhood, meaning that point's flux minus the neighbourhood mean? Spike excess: 1.2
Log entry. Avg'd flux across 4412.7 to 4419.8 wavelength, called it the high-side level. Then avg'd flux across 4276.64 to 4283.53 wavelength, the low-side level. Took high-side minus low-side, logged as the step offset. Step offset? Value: -2.2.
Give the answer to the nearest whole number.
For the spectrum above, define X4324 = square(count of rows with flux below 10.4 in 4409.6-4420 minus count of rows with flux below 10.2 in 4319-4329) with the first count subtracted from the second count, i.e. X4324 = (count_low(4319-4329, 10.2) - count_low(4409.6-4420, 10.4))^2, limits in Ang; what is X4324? 16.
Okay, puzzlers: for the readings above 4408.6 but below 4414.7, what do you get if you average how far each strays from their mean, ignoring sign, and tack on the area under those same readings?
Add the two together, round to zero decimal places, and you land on 77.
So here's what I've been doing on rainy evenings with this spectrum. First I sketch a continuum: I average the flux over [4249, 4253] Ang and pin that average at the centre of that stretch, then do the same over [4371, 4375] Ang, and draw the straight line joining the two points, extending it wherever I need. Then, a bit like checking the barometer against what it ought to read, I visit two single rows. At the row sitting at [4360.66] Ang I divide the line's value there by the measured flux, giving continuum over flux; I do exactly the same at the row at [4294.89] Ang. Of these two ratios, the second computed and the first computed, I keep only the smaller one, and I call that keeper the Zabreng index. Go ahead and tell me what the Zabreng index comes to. 0.97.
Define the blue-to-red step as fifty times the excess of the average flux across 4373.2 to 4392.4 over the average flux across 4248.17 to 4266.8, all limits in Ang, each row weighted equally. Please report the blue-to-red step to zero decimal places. 25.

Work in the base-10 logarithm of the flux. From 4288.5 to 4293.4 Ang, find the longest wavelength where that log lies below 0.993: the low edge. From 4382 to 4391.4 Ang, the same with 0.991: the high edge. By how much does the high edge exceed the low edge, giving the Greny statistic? 96.9 Ang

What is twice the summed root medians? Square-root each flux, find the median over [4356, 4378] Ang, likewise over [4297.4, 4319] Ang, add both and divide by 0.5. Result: 13.15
